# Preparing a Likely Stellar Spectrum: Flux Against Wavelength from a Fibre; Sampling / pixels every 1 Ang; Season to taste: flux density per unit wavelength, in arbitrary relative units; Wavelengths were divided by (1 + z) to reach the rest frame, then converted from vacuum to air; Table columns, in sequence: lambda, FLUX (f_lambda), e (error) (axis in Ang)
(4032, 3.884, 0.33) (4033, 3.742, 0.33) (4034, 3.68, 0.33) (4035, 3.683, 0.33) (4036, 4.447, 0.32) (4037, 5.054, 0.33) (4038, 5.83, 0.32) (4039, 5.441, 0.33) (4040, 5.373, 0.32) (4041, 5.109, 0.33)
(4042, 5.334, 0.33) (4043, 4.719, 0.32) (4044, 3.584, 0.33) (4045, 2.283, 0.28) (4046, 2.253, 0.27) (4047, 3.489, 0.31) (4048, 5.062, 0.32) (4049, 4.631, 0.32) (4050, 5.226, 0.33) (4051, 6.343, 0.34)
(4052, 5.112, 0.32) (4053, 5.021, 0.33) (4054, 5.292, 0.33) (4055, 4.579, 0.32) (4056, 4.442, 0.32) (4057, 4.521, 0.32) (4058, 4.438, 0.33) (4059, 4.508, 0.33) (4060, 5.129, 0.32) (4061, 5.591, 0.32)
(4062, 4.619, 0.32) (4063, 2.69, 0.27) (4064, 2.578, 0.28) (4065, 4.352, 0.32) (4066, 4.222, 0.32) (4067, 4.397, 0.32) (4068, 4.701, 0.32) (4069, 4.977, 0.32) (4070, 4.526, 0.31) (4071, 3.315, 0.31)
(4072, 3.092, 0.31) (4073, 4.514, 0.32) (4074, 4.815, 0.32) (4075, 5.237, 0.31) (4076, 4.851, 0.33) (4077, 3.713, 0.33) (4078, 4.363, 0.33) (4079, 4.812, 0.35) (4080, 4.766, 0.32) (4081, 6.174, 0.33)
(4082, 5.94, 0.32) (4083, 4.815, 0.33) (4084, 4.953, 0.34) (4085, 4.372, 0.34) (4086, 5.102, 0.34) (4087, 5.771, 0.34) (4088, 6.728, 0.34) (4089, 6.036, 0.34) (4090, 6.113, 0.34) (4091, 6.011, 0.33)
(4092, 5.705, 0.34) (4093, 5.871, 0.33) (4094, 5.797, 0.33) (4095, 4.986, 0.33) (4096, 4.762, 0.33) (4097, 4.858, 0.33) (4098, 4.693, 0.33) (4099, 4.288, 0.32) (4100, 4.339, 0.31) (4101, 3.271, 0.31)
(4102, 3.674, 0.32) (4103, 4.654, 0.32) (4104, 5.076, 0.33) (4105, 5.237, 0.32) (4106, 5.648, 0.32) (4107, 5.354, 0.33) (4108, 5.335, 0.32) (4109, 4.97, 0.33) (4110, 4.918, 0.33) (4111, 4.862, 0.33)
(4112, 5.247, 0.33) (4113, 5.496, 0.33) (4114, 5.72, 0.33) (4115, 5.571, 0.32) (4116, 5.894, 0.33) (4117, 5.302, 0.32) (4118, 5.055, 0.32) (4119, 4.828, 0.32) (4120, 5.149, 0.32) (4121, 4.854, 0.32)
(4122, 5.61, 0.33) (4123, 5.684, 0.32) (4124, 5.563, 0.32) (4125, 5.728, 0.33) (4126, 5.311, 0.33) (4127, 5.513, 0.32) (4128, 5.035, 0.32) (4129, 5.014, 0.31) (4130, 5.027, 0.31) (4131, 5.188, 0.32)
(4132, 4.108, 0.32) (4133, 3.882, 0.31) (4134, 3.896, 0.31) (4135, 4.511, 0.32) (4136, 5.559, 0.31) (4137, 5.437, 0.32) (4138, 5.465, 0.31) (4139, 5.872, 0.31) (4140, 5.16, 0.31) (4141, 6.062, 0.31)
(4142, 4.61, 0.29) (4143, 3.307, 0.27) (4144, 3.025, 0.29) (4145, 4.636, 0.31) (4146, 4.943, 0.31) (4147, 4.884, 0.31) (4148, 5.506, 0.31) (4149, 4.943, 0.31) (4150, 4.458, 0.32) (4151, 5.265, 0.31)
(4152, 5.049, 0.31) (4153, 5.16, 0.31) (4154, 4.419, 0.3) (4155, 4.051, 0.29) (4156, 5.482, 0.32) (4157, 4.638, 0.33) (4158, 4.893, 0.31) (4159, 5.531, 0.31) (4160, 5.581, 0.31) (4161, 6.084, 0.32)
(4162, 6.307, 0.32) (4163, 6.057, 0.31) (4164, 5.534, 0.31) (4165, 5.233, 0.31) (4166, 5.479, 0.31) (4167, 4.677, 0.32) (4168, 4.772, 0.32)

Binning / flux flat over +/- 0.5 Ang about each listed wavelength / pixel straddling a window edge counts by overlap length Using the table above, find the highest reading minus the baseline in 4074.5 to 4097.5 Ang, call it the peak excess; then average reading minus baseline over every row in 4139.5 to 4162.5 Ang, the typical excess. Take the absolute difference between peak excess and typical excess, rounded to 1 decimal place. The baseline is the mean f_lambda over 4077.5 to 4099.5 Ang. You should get 1.8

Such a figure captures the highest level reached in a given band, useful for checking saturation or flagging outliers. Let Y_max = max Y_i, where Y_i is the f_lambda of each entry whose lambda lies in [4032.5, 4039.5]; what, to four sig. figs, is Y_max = 5.830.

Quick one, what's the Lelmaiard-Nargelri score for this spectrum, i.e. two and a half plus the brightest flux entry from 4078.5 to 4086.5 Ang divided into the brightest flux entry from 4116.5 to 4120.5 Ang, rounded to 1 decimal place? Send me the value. 3.4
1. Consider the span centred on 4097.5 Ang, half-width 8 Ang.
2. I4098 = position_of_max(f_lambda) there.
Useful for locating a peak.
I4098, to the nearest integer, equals 4090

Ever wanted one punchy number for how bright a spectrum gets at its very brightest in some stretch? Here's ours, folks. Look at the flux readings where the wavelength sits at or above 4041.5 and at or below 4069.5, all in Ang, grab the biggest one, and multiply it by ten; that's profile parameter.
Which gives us 63.4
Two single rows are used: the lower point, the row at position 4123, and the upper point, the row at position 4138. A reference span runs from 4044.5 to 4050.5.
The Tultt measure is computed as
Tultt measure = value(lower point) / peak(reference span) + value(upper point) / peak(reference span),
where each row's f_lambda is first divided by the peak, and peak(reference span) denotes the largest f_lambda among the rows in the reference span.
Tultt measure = 2.13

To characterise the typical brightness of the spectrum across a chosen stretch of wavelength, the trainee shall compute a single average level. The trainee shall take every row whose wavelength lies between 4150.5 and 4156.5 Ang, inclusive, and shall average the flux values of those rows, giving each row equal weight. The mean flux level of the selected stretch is 4.90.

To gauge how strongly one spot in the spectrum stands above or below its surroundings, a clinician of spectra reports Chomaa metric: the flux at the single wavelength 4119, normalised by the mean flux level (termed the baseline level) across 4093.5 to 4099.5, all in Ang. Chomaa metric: 1.0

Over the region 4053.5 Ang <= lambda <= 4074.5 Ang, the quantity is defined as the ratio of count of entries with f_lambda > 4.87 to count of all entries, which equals 0.19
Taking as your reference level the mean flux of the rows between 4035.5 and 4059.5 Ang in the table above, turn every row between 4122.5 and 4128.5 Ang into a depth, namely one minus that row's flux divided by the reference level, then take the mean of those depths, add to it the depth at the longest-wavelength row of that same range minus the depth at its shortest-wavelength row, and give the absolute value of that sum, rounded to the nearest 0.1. 0.0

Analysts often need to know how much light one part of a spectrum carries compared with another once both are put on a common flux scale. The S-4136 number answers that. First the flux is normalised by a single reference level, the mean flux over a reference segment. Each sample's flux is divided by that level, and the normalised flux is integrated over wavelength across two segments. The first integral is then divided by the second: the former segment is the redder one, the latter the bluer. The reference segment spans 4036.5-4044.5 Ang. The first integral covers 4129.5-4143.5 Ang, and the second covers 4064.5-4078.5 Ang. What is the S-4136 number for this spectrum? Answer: 1.11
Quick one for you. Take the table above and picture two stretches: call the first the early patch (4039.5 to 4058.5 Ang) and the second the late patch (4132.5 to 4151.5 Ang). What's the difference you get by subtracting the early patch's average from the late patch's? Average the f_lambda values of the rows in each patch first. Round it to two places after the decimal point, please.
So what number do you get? 0.24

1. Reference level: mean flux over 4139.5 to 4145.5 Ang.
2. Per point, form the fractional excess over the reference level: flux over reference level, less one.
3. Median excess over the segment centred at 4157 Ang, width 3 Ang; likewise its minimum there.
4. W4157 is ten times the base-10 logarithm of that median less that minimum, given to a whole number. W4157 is -12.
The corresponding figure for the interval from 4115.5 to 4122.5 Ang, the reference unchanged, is -11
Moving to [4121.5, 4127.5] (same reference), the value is -12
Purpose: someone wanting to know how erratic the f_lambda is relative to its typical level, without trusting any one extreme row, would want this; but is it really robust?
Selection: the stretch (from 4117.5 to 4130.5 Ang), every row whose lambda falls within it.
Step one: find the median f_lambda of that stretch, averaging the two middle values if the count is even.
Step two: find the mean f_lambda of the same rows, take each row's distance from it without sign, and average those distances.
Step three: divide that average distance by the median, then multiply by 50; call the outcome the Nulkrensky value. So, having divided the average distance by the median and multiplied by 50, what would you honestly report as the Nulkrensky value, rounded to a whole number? 3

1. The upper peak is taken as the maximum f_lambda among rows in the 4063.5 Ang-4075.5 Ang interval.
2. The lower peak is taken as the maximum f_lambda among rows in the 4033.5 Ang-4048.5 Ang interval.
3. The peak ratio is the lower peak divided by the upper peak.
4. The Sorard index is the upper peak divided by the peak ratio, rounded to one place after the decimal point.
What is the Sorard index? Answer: 4.7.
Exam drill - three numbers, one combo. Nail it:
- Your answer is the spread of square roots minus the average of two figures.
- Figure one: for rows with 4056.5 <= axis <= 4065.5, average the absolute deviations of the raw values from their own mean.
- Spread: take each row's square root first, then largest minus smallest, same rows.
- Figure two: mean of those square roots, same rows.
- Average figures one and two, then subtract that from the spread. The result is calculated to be -0.63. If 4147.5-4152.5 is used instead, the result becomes -1.02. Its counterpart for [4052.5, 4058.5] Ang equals -1.04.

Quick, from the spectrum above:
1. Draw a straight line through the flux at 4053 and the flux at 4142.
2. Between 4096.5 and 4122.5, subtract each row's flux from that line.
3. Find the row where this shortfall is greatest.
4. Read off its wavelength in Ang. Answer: 4101 Ang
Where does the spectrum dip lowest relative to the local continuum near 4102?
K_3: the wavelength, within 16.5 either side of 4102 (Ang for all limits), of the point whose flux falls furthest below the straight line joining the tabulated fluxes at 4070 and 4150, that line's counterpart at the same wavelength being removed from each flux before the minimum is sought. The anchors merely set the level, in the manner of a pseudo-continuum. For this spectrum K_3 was 4101 Ang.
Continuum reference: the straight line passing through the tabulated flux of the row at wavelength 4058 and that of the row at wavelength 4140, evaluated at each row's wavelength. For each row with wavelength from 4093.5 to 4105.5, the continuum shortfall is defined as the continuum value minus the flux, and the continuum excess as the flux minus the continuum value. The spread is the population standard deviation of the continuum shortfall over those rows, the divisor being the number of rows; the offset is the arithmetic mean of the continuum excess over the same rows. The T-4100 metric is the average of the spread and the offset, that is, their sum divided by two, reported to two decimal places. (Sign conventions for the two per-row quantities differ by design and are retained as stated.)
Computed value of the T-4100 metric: 0.25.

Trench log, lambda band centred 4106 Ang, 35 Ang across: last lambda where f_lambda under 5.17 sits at 4121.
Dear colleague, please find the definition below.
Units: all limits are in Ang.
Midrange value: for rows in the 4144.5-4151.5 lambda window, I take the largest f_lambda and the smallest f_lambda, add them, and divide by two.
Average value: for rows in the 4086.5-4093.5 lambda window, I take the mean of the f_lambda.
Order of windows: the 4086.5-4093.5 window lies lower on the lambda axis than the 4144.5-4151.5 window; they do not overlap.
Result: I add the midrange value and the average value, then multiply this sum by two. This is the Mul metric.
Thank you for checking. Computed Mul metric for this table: 22.0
